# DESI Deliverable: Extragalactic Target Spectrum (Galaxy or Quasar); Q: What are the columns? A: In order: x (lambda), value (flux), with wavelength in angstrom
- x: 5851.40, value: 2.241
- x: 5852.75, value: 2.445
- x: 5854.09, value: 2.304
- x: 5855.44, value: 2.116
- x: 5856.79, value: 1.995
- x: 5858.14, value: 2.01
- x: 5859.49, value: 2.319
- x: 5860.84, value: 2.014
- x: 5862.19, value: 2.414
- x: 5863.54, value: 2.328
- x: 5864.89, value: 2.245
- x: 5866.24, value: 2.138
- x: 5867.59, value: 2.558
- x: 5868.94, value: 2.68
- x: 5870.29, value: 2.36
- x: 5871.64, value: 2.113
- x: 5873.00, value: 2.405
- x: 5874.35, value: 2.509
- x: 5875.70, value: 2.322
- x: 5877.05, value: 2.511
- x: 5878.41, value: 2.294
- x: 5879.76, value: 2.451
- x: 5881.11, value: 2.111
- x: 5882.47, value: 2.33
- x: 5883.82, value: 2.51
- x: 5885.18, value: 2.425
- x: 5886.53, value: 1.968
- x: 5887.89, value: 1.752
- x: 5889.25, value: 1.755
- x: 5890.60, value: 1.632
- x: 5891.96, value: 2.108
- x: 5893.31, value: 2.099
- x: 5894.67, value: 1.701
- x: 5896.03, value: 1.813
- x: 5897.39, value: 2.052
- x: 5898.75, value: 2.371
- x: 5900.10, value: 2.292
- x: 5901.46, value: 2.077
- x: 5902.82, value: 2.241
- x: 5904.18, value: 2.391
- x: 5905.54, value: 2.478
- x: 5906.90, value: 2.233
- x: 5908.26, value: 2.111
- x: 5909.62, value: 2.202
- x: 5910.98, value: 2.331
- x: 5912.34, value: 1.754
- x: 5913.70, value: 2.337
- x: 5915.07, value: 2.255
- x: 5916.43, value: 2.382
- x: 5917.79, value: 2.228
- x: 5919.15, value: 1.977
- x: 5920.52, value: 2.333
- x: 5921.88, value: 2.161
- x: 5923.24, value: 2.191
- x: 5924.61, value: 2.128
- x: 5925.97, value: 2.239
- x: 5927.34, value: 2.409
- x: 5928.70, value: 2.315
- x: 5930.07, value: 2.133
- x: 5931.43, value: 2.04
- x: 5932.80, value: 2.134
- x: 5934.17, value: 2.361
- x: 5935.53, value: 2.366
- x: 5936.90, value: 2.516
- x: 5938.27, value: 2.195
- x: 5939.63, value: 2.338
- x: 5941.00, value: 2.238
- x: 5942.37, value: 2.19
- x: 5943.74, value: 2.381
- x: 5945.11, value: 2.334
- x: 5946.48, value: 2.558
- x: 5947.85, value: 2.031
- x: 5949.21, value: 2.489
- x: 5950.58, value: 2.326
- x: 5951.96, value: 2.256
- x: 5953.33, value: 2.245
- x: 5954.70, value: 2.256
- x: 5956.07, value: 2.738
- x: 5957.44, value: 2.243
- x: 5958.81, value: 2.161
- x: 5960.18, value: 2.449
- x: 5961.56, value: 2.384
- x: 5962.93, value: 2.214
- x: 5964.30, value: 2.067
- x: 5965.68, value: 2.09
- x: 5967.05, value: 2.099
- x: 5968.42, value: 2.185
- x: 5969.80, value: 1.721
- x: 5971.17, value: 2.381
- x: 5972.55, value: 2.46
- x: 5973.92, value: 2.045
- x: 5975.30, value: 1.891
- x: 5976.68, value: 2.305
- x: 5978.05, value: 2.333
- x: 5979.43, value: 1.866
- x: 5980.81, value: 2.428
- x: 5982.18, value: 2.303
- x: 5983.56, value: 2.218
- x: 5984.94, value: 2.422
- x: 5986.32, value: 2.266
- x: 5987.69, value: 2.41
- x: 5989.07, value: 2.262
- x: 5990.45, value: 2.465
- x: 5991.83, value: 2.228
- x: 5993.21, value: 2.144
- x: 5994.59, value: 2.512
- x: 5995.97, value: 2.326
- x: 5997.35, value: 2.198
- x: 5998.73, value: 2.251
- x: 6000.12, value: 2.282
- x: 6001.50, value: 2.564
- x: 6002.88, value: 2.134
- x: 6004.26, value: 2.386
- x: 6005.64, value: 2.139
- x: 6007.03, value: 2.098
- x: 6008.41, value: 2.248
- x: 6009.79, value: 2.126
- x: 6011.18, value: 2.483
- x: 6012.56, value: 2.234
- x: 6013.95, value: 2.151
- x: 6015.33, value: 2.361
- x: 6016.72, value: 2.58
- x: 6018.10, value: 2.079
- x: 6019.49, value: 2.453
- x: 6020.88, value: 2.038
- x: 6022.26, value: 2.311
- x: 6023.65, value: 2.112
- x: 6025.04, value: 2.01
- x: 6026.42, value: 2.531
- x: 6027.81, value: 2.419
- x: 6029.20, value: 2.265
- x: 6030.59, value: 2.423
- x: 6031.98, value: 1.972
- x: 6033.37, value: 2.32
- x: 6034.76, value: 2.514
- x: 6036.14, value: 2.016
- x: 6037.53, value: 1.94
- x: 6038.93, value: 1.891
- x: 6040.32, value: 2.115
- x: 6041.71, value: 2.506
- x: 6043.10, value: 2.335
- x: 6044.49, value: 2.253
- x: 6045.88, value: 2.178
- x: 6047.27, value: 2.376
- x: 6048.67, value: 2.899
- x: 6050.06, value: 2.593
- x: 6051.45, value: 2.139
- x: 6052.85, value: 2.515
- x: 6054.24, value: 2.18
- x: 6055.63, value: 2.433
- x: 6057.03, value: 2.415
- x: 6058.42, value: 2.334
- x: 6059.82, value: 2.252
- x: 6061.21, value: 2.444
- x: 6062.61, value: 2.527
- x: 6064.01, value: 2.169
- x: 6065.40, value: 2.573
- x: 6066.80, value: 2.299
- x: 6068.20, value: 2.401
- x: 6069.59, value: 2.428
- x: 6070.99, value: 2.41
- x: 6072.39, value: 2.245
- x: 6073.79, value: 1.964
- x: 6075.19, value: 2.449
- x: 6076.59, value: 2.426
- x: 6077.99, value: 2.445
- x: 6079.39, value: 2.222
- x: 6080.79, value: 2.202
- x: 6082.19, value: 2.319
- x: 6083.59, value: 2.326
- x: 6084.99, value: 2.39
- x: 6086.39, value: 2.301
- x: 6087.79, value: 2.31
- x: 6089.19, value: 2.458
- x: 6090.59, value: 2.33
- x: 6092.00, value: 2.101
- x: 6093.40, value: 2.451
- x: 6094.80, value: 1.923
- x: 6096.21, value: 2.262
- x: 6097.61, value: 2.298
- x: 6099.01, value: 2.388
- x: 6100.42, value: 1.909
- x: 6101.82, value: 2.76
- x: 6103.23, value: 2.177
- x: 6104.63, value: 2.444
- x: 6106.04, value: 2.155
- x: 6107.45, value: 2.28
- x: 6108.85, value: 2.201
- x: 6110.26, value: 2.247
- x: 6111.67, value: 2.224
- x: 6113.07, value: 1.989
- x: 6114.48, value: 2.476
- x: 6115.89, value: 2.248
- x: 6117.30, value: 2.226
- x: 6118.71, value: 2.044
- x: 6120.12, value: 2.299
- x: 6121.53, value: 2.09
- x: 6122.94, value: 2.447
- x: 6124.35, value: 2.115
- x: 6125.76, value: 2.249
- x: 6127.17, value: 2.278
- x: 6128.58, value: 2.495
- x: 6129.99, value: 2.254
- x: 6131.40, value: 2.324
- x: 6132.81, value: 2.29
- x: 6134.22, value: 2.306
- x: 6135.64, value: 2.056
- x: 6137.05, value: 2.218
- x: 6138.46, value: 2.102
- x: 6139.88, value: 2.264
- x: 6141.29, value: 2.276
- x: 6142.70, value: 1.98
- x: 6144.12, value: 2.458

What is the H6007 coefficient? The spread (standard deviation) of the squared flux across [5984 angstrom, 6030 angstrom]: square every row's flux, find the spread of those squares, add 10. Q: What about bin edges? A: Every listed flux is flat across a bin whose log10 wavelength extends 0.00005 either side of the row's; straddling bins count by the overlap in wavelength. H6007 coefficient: 10.7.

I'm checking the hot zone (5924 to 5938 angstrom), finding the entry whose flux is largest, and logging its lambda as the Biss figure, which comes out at 5936.90 angstrom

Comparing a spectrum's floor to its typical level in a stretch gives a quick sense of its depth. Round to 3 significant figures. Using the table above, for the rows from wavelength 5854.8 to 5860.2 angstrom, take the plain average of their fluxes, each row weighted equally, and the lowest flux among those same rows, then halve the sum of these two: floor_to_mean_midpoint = 2.05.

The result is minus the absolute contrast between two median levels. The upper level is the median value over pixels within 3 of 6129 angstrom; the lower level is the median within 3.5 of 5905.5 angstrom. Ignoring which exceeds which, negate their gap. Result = -0.06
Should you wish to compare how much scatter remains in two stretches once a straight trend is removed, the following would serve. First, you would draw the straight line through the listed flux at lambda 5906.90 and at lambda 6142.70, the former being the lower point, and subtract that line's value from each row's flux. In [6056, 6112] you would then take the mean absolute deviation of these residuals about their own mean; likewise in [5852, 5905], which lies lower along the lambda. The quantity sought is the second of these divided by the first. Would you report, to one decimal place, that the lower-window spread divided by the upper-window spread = 1.8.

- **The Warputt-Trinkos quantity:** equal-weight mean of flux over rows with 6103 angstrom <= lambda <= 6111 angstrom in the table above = 2.25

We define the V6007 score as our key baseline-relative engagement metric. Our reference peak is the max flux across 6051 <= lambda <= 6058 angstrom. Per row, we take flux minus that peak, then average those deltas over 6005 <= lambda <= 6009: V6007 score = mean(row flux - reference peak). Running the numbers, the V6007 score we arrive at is -0.35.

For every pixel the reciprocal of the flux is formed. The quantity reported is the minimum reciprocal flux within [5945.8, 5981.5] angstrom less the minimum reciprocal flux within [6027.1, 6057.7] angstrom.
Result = 0.020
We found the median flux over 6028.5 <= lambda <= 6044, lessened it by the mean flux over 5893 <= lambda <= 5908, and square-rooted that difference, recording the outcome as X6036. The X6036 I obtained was 0.33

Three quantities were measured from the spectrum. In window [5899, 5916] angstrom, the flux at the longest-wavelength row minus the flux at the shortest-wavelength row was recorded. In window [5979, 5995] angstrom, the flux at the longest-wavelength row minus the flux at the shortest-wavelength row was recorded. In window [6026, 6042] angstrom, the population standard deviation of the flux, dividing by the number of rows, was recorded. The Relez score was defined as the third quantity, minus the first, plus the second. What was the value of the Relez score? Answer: 0.9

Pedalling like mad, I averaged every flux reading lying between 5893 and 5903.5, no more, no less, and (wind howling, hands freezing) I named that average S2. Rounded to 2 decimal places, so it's 2.08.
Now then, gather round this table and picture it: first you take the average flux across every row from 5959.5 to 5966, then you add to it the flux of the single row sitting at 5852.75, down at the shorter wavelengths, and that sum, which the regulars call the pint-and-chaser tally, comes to 4.69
